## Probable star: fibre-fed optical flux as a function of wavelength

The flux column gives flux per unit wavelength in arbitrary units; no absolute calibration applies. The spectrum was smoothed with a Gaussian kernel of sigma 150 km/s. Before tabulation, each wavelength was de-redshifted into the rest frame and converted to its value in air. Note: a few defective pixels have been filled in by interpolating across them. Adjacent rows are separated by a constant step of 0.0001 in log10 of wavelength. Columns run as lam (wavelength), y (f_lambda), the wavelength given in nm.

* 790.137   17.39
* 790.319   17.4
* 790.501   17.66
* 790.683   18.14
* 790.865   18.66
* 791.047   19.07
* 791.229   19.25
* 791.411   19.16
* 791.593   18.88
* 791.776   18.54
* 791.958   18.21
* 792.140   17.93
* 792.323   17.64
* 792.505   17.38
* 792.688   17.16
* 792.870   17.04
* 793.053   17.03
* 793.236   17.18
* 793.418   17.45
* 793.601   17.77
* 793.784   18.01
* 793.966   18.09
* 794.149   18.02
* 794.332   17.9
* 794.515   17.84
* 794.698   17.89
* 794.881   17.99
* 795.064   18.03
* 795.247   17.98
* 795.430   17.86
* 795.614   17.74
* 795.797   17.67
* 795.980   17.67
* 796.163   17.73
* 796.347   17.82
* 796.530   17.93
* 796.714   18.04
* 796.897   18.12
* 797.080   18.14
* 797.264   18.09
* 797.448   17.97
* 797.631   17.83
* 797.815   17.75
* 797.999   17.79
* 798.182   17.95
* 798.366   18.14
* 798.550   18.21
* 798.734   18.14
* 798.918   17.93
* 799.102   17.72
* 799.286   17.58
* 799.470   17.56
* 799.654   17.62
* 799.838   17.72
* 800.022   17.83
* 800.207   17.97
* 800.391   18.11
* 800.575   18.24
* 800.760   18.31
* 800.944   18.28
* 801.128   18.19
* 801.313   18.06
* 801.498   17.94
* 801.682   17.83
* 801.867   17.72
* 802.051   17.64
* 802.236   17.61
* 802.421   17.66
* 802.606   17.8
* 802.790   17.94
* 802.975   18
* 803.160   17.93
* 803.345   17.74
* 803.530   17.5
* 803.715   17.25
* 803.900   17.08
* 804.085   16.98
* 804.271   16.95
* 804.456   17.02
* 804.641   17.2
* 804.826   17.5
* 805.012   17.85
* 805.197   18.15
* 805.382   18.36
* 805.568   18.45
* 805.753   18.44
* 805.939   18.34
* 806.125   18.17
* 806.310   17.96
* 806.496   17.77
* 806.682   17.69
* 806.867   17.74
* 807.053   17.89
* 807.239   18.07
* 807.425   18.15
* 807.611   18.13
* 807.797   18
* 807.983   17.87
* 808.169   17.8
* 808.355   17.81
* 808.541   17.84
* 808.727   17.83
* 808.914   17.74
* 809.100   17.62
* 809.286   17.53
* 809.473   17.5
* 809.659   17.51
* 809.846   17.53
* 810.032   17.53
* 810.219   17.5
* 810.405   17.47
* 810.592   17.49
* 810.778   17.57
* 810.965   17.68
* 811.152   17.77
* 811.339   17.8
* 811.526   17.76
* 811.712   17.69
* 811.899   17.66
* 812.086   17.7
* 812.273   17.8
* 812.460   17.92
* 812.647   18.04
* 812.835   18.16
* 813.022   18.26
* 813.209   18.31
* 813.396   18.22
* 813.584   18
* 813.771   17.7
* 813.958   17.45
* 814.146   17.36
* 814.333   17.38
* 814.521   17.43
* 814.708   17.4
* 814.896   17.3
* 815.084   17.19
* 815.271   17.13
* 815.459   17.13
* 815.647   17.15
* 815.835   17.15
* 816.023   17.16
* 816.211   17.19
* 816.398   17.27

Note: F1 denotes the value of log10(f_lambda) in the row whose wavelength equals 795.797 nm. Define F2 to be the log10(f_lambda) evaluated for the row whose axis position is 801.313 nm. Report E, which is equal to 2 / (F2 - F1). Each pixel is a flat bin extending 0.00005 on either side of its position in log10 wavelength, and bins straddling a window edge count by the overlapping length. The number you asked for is 211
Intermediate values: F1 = 1.25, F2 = 1.26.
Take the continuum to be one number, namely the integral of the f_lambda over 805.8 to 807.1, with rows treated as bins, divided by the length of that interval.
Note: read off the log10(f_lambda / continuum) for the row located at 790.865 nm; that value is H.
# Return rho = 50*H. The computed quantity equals 0.84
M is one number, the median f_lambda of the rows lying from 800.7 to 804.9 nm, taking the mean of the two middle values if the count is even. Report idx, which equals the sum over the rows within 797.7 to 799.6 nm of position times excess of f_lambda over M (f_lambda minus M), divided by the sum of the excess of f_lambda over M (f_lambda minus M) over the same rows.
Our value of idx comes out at 798.35 nm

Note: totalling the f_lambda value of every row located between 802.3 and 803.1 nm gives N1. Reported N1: 71.4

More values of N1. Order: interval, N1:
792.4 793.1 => 68.6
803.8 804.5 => 68.0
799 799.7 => 70.5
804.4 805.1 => 69.6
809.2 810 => 70.1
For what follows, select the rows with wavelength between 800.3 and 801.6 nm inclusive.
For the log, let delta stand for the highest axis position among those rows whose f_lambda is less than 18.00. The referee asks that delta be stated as 801.498 nm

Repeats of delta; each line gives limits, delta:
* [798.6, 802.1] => 802.051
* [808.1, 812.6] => 812.460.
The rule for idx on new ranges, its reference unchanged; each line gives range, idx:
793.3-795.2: 794.51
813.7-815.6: 814.83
